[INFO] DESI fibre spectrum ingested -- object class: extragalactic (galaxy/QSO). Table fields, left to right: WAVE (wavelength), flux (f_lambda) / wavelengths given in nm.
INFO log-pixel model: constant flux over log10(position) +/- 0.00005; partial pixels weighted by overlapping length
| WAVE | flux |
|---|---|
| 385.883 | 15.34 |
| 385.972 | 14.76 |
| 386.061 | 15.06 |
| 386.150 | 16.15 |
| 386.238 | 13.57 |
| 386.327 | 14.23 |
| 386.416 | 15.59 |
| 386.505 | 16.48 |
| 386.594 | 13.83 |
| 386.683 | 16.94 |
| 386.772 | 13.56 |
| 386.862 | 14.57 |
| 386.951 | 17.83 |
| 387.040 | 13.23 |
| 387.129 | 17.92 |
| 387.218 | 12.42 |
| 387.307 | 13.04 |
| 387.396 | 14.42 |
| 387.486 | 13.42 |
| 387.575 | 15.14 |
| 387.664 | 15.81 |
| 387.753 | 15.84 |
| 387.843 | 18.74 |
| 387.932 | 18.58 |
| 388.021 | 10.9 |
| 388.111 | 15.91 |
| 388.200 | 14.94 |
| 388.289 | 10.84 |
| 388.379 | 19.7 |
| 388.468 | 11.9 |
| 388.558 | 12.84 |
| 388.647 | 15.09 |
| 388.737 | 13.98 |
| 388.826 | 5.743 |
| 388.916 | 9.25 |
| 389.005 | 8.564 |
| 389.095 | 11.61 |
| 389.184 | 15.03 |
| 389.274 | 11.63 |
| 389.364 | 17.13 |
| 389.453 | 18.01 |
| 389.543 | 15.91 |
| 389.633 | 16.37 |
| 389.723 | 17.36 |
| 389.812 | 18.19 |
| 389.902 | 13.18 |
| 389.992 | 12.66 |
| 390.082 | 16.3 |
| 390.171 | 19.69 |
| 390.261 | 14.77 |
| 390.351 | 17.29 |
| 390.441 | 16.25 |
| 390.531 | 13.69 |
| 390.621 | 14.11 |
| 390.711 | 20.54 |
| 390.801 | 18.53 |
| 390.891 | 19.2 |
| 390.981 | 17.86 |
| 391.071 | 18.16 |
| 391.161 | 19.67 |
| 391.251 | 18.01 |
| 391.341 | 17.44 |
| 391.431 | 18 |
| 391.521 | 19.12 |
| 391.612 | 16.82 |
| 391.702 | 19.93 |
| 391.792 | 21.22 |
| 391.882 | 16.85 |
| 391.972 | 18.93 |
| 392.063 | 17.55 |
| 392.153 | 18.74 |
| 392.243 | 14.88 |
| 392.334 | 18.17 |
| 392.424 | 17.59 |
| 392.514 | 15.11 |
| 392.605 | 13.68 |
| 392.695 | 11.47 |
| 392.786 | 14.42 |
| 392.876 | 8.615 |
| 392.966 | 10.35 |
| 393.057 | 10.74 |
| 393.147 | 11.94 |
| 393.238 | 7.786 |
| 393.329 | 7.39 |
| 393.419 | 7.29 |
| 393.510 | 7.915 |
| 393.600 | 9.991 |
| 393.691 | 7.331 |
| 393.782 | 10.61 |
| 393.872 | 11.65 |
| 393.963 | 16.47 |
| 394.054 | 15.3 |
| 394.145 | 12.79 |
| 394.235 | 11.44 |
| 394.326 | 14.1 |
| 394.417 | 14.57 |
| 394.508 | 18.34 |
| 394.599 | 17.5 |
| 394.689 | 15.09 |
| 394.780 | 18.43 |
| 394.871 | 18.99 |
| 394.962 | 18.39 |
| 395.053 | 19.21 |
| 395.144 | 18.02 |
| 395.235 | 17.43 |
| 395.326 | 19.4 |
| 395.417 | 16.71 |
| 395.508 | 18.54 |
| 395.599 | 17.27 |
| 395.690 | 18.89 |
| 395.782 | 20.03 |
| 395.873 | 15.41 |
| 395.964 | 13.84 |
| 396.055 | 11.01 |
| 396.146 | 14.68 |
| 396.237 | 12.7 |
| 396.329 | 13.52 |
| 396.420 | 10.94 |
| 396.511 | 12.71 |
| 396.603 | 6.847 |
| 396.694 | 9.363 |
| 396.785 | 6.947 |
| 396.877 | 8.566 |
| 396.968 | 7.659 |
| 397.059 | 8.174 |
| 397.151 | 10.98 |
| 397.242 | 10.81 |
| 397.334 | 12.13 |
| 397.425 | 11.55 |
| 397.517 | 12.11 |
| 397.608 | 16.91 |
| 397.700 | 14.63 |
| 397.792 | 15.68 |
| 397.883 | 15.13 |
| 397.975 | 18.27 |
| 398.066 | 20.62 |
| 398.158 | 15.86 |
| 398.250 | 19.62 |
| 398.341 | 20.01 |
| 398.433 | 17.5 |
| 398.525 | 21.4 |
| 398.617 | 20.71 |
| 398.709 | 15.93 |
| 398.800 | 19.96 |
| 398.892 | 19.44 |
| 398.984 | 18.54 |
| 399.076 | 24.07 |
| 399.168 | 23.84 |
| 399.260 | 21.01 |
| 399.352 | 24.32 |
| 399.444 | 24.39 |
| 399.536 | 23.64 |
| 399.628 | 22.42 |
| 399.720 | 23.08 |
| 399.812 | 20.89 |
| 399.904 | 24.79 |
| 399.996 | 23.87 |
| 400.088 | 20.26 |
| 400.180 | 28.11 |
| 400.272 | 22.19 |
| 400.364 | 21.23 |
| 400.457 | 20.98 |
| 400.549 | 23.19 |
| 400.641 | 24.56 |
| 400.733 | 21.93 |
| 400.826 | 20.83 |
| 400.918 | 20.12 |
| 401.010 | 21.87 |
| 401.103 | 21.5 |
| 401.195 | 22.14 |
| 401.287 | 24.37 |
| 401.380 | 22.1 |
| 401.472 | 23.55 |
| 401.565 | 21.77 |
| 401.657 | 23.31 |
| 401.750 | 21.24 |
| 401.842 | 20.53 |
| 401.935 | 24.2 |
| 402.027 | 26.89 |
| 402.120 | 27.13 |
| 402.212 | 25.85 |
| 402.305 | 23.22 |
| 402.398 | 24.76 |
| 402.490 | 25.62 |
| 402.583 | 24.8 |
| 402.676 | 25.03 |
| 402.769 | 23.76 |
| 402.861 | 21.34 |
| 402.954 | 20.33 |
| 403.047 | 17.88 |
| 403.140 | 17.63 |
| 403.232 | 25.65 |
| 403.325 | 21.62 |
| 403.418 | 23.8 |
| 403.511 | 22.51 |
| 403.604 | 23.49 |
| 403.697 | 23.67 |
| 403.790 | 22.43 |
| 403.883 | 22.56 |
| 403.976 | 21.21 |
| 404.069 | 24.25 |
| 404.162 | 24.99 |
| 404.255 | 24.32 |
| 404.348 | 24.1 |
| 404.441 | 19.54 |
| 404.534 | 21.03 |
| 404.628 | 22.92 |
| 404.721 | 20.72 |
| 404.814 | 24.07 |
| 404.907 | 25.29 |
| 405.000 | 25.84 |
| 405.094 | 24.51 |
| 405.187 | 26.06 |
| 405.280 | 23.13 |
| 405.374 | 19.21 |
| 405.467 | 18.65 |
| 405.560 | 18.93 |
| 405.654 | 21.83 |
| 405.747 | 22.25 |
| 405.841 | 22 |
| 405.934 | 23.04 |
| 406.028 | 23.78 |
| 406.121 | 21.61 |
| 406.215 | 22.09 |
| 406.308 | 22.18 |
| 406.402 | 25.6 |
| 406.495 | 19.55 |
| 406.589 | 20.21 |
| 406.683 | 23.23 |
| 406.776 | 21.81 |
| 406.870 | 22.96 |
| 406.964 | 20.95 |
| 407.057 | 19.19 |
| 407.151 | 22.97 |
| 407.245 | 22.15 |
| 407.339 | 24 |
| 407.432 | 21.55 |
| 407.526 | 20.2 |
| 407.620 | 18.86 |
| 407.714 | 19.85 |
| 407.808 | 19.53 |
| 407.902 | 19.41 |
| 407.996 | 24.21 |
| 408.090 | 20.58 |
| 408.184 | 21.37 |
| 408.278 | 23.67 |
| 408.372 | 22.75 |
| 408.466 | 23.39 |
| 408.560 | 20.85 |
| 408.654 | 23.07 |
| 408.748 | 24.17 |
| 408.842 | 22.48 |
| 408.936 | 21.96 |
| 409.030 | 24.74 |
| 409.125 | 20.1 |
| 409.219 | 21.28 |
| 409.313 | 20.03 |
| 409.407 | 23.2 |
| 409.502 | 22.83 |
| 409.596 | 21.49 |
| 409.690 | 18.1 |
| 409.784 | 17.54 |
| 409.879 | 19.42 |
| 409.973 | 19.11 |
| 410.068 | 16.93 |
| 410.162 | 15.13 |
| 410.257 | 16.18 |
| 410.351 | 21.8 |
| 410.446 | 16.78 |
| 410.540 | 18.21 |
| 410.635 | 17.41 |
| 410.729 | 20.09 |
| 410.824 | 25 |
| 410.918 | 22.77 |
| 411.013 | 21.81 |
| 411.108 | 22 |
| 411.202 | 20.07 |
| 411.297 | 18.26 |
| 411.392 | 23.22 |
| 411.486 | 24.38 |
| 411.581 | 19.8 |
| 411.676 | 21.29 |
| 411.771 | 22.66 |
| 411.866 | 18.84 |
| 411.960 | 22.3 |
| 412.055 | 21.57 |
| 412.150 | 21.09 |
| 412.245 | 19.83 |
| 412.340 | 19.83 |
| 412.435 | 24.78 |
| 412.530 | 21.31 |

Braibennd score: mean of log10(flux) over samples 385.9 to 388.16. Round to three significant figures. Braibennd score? 1.18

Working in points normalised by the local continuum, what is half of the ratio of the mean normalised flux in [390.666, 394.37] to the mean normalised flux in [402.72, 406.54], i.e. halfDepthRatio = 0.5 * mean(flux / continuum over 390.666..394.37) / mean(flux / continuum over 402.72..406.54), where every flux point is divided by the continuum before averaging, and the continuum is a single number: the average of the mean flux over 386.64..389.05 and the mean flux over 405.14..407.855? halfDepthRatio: 0.33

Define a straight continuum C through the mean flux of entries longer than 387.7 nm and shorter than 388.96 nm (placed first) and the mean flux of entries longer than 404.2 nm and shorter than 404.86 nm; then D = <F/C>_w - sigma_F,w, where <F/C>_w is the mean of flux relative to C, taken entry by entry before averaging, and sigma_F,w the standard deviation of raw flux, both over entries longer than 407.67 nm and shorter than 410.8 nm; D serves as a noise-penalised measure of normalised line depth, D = -1.7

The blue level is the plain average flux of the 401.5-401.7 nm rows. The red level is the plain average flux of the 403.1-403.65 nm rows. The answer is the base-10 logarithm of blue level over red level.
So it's 0.00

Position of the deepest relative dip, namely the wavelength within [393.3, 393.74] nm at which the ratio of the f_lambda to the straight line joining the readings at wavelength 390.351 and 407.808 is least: 393.419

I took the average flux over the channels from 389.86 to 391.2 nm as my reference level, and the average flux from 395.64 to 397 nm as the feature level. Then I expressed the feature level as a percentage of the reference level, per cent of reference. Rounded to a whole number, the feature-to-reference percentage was 73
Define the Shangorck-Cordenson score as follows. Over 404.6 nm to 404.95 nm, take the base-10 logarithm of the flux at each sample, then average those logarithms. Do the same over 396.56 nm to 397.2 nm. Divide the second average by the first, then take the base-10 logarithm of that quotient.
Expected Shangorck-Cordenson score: -0.17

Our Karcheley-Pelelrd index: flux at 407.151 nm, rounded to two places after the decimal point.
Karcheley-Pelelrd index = 22.97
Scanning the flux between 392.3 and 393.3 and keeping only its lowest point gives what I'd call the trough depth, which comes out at 7.786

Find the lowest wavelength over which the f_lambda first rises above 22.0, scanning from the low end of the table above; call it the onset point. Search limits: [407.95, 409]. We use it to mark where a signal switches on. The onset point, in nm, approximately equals 407.996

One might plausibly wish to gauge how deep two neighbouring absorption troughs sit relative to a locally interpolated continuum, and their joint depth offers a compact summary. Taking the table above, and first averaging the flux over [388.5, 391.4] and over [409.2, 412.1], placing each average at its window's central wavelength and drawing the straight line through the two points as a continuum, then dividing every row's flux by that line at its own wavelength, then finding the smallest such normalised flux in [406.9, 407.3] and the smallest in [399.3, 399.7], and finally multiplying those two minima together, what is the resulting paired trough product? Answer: 1.2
